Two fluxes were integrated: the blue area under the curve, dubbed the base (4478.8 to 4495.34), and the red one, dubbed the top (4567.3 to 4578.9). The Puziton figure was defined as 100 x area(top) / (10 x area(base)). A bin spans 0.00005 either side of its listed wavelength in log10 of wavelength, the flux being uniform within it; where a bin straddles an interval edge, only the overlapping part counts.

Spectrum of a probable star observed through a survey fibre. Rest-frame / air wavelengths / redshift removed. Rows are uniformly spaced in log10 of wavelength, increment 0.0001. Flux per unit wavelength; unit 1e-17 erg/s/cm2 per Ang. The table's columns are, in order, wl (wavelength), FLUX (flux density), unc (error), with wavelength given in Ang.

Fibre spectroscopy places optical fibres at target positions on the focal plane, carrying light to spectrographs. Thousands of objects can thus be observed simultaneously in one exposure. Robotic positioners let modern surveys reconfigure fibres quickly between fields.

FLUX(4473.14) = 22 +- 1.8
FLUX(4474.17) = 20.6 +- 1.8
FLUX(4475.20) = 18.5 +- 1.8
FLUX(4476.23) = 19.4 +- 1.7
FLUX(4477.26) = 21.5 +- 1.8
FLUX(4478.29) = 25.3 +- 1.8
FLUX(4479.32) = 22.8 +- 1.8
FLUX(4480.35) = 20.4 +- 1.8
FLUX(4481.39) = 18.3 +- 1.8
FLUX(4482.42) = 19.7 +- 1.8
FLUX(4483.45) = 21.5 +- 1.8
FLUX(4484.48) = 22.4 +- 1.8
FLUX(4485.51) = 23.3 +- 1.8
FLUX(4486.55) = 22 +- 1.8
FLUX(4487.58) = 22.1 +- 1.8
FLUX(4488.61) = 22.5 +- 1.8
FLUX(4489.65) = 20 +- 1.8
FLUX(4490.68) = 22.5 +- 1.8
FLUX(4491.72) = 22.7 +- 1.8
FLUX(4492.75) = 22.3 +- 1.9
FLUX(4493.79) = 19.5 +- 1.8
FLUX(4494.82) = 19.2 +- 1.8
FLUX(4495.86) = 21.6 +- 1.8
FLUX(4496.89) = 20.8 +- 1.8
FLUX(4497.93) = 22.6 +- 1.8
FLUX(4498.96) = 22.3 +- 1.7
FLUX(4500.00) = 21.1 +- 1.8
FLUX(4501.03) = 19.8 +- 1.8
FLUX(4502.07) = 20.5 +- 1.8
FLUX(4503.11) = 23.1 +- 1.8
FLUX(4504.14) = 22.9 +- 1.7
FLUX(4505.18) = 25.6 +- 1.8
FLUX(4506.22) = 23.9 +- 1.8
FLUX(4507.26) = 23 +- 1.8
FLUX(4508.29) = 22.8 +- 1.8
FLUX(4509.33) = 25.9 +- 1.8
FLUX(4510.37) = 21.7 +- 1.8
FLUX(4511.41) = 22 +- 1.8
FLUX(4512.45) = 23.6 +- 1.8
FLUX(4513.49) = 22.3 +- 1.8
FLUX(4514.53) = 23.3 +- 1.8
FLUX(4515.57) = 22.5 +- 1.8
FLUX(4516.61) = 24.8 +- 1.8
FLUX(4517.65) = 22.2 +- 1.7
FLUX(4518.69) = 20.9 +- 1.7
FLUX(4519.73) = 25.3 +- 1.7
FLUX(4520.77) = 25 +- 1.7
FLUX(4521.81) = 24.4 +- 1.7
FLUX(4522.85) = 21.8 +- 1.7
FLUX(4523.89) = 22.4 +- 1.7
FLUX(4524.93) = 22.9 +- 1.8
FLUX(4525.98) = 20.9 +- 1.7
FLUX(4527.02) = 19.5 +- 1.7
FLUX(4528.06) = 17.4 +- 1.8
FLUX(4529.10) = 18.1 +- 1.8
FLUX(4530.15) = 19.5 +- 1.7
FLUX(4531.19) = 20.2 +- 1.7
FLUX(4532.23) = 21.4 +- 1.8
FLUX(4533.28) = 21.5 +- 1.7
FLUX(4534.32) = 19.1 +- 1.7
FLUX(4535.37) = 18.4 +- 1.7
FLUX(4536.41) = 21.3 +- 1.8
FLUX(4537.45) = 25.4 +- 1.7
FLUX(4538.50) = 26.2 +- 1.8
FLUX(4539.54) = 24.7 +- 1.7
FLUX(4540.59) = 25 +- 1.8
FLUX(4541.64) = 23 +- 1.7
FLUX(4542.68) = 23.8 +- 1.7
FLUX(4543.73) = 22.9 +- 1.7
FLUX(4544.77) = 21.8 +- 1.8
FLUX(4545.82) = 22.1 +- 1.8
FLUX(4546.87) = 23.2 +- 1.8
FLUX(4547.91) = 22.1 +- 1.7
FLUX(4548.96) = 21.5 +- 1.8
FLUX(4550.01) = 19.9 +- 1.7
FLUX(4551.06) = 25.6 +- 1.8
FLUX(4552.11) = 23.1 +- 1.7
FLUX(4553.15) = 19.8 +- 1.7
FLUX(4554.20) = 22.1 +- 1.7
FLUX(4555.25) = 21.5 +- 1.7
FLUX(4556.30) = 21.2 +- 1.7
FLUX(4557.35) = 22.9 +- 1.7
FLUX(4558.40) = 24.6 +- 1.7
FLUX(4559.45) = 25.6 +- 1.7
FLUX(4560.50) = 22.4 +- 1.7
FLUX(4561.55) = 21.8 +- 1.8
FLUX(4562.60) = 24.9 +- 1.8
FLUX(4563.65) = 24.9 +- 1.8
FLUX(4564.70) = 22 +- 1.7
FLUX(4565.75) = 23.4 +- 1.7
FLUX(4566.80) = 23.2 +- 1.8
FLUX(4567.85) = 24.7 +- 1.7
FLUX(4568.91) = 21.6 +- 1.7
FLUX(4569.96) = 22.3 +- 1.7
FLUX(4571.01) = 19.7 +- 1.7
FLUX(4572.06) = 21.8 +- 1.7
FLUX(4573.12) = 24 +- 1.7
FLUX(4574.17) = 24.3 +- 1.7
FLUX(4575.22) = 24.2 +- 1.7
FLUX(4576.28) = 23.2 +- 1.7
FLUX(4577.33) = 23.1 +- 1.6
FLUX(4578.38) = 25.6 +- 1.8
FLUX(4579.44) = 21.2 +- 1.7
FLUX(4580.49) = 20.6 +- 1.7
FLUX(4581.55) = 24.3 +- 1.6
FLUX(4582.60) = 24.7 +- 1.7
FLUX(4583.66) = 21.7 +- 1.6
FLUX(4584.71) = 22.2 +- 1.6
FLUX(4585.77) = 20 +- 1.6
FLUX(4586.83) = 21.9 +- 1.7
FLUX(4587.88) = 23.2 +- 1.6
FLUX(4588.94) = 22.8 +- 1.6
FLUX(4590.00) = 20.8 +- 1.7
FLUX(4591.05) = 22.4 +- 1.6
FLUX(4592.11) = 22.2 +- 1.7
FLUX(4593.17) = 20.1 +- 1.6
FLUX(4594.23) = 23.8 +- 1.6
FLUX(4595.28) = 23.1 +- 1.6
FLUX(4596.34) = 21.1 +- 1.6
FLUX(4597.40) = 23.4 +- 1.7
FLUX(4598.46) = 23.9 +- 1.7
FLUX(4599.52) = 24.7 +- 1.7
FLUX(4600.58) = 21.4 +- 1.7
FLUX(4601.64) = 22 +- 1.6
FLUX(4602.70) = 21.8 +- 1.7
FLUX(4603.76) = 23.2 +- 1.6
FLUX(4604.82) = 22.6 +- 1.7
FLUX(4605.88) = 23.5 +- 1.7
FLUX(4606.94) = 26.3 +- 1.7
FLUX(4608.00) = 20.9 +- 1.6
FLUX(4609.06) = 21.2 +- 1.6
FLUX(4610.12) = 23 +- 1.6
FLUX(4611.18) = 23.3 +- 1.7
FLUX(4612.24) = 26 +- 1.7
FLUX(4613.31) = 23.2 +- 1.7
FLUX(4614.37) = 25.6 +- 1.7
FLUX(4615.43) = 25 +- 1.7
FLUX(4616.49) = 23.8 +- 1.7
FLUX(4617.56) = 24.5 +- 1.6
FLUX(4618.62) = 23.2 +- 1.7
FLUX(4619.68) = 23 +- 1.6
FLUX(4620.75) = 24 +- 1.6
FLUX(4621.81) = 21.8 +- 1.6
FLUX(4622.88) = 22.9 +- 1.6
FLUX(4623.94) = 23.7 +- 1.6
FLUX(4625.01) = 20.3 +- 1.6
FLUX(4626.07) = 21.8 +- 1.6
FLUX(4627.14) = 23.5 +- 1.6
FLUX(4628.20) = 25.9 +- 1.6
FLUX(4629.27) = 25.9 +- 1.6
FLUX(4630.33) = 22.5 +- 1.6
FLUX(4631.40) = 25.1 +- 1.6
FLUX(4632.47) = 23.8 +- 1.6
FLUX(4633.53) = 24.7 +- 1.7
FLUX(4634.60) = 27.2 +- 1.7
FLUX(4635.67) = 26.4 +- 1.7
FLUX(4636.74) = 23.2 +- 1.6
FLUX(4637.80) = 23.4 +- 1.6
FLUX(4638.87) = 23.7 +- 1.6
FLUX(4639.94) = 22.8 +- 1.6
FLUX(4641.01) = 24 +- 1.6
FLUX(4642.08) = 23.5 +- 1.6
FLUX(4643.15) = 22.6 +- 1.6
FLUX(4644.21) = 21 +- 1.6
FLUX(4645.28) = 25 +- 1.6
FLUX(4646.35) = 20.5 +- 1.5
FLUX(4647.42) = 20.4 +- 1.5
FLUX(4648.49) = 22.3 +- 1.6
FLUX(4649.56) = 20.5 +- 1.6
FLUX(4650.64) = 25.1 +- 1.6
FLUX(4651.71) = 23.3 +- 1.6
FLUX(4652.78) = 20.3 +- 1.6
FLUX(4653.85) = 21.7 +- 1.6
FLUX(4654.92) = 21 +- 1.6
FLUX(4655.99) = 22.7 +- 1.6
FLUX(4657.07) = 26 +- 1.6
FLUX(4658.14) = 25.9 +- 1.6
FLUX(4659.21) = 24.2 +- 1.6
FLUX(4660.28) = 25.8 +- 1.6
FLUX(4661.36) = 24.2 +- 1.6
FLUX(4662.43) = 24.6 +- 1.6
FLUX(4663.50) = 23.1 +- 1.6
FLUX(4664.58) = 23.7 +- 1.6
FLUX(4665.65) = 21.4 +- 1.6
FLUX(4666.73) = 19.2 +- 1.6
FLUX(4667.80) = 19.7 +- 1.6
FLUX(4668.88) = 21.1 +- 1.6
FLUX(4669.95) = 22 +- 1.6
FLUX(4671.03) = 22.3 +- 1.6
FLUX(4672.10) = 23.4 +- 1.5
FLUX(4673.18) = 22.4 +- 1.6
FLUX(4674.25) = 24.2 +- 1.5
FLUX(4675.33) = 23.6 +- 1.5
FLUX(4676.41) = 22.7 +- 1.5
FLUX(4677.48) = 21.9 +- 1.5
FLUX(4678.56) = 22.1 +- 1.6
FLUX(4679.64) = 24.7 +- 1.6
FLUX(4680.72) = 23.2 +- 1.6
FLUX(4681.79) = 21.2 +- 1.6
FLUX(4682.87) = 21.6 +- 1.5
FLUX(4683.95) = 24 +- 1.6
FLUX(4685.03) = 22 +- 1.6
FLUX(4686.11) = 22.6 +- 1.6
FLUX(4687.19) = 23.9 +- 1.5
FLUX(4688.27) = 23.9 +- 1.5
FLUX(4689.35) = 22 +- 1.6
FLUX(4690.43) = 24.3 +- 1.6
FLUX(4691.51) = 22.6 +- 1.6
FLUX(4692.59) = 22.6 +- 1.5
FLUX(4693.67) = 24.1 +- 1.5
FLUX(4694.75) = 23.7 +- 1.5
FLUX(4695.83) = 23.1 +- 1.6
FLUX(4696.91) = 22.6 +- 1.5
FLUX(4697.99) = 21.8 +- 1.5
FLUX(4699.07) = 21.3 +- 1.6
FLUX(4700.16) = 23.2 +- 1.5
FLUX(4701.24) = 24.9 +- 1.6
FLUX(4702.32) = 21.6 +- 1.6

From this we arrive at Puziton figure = 8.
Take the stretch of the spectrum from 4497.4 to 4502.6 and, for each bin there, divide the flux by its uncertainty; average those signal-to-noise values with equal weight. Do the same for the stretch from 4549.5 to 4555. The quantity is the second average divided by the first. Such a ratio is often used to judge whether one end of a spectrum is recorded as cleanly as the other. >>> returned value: 1.07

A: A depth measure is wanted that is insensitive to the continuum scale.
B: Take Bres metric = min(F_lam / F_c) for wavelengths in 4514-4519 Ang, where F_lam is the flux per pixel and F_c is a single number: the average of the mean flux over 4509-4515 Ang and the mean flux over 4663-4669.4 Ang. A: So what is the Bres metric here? 0.94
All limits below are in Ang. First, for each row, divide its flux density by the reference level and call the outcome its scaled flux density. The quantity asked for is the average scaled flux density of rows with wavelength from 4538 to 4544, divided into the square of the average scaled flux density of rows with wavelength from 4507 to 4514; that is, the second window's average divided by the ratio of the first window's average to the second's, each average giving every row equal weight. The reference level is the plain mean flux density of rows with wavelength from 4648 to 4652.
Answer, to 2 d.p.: 0.96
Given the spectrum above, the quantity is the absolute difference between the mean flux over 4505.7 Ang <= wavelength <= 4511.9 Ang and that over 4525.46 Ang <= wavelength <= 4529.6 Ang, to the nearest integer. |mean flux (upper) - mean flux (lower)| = 4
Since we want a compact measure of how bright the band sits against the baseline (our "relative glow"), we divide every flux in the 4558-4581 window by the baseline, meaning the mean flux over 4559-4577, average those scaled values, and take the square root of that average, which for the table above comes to 0.999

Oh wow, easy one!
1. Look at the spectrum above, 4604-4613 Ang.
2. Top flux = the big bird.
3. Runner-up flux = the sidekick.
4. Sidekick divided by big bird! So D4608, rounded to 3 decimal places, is 0.989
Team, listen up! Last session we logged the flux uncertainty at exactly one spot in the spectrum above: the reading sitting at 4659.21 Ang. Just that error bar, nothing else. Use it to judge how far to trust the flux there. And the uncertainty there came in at 1.60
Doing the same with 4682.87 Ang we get 1.50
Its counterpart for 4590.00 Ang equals 1.70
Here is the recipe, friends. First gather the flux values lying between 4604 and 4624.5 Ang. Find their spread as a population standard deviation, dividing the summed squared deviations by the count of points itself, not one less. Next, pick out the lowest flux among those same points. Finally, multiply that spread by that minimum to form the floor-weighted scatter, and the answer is 30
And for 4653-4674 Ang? 37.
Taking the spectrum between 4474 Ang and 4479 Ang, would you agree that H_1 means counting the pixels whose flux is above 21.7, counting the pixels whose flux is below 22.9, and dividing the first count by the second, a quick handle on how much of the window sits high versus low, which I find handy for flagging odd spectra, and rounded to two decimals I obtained 0.25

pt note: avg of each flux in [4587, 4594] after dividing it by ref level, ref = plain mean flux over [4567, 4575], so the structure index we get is 0.97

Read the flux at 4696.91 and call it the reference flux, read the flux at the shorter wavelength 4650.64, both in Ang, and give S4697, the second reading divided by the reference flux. 1.11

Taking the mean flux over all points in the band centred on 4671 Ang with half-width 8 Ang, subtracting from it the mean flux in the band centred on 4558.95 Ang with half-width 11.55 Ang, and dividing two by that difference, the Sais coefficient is -3.4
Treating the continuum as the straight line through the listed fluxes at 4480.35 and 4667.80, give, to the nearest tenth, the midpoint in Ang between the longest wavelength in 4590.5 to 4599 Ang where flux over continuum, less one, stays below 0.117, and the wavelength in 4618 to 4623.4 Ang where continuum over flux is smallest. 4608.5 Ang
